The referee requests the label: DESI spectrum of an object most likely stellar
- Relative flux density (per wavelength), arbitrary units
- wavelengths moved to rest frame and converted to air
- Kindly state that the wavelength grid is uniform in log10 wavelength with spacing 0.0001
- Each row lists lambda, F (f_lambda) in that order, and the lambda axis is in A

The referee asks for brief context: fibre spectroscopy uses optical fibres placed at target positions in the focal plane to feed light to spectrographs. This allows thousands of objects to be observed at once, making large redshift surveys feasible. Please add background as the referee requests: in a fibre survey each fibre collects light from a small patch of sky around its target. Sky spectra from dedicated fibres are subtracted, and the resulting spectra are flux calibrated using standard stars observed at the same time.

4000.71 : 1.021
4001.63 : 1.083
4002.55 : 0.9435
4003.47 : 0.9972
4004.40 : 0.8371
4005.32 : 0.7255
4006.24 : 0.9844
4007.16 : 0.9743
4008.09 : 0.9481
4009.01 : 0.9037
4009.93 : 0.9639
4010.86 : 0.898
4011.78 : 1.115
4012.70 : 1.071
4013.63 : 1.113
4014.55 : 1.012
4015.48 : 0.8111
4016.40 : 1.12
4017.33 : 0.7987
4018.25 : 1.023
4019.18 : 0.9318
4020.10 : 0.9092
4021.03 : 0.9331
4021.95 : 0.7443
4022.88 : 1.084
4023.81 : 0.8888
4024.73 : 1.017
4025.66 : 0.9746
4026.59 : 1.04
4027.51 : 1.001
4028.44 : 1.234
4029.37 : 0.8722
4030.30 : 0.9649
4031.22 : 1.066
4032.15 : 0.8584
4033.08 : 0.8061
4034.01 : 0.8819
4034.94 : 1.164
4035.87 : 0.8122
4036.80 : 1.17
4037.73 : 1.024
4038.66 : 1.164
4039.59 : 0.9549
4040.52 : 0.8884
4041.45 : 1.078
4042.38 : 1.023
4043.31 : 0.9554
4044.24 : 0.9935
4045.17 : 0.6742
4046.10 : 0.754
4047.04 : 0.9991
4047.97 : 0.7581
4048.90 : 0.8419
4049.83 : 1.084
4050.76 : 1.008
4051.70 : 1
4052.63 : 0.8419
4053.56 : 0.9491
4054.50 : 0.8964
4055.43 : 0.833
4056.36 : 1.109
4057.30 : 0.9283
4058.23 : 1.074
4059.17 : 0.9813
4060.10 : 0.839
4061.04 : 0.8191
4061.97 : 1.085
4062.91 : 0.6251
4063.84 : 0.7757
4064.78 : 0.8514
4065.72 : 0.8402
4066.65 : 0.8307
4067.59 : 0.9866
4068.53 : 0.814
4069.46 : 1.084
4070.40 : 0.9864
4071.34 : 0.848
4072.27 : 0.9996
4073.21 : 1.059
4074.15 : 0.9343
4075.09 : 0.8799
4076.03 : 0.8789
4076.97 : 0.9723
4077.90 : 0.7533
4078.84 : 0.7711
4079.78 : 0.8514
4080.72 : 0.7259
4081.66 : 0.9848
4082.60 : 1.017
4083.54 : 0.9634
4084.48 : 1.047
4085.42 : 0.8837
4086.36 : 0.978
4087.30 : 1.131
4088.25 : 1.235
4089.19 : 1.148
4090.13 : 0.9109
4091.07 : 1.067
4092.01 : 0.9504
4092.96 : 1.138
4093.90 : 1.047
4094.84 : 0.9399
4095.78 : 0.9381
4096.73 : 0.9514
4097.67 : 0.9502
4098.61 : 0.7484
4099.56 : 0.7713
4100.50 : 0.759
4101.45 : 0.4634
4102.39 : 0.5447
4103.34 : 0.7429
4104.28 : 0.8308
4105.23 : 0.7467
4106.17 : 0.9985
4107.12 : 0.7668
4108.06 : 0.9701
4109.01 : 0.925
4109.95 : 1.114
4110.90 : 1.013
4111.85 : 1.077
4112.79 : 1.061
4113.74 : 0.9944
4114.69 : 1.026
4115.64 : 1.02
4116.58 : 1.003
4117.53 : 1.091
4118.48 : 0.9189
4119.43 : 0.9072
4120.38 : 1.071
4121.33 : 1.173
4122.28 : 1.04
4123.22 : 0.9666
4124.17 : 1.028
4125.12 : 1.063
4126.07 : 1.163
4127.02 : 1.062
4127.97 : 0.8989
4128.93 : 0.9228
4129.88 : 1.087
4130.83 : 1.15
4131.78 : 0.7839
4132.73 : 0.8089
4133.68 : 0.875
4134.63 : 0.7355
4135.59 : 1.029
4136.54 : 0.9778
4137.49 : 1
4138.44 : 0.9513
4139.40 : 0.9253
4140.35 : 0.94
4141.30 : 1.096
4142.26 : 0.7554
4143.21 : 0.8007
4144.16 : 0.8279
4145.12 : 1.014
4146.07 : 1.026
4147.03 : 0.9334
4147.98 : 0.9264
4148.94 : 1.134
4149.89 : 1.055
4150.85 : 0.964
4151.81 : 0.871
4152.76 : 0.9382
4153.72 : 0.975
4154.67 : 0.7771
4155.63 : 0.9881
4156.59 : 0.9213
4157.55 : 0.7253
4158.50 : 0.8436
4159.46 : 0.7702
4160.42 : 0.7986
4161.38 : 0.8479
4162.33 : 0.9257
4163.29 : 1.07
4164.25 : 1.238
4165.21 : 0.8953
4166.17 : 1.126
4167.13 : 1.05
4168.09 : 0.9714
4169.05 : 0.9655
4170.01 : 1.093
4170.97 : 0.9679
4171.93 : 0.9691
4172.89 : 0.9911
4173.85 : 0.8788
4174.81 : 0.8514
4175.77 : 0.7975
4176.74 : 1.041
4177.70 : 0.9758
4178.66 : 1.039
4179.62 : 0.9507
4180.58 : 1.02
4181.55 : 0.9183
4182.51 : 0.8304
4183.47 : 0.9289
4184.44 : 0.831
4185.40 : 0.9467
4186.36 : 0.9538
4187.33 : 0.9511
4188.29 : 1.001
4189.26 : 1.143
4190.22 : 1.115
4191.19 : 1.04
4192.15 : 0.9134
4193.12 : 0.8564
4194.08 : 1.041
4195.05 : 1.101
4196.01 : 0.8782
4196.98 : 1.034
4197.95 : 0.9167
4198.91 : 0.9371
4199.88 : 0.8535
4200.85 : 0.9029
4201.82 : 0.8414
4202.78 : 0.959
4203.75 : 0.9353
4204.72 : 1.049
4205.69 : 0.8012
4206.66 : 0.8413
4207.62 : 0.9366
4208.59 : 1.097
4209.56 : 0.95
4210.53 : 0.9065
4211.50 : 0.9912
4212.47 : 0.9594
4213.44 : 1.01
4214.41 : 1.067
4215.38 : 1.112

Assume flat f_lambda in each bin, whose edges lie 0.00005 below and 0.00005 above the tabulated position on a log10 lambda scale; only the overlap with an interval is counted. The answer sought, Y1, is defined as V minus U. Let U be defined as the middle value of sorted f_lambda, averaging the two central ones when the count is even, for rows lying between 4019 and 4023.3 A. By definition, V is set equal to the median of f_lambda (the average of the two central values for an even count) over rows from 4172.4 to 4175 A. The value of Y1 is -0.05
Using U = 0.93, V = 0.879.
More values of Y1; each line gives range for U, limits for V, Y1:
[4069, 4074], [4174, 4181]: -0.02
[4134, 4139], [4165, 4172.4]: -0.01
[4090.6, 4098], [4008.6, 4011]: -0.05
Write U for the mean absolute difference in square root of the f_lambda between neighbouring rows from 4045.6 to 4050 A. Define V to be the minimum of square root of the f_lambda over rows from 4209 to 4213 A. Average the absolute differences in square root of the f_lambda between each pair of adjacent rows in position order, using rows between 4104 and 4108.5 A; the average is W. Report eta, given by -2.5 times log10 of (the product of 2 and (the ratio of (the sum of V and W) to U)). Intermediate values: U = 0.108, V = 0.95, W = 0.104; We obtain -3.2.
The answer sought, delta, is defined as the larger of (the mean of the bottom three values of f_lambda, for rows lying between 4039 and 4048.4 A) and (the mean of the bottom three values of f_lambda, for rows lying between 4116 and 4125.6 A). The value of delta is 0.93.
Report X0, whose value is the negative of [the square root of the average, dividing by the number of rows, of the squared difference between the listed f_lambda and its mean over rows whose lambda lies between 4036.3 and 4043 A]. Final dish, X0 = -0.096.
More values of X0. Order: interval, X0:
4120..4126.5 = -0.068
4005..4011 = -0.083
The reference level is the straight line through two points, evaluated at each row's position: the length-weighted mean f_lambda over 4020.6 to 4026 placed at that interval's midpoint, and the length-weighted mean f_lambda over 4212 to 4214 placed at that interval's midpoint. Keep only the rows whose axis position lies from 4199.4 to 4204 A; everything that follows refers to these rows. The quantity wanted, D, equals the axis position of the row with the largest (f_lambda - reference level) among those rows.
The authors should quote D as 4202.78 A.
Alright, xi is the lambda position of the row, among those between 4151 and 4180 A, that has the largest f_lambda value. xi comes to 4164.25 A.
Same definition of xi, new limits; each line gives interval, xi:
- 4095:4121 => 4109.95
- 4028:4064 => 4028.44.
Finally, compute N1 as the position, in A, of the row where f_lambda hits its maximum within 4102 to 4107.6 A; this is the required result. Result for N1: 4106.17 A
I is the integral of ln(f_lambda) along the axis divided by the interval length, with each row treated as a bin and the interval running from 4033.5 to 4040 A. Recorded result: 0.01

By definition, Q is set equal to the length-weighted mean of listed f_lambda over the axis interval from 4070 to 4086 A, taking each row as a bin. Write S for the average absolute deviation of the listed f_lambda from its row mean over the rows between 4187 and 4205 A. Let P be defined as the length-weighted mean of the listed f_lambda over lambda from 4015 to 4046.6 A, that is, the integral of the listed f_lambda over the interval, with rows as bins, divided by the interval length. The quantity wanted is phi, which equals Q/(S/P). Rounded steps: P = 0.96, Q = 0.915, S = 0.079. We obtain 11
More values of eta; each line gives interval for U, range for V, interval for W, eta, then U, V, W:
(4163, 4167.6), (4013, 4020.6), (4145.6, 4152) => -3.2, 0.099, 0.89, 0.047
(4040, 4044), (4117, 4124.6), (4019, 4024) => -4.0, 0.052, 0.95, 0.081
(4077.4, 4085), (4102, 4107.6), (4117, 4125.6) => -3.7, 0.050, 0.74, 0.046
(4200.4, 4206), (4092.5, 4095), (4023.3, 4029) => -3.9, 0.059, 0.97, 0.050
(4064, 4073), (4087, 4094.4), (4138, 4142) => -3.7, 0.065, 0.95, 0.033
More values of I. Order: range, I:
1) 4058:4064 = -0.14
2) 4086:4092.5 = 0.05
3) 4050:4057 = -0.05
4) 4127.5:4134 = -0.08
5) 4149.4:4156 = -0.07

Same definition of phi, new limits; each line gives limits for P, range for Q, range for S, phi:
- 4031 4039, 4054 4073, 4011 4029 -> 9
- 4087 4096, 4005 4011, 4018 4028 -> 14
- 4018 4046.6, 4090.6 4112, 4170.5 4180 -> 14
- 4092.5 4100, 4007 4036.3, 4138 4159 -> 11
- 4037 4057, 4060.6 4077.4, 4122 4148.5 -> 9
